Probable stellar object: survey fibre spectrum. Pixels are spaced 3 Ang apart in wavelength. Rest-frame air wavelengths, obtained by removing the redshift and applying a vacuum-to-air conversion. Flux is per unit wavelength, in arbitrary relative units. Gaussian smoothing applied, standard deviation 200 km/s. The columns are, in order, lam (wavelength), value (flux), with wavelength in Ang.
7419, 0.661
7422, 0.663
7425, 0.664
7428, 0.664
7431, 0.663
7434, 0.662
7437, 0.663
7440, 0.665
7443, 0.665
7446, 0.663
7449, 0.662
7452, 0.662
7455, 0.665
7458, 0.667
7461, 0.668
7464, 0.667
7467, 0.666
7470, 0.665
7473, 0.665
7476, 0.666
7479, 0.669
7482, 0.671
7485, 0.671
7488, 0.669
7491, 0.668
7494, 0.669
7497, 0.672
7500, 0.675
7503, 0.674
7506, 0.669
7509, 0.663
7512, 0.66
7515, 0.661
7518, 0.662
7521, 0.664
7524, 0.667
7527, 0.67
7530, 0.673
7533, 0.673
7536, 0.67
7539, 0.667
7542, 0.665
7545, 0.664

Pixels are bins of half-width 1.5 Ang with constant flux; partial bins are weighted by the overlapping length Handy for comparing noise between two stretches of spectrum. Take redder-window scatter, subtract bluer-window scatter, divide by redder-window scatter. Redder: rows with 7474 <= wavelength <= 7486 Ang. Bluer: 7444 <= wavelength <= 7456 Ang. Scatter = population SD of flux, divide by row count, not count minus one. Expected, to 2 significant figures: 0.40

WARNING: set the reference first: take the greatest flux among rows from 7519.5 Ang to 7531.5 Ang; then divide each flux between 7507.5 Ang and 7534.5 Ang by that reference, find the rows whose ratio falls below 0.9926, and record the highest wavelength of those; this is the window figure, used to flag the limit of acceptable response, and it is 7524 Ang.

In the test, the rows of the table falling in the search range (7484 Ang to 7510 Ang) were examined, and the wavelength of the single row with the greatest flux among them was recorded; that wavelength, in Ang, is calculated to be 7500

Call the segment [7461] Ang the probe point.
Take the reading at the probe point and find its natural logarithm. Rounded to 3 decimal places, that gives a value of -0.403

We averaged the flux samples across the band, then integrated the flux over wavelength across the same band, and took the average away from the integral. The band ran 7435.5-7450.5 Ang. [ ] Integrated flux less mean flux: 9.29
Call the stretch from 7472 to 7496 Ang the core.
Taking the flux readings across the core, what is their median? 0.669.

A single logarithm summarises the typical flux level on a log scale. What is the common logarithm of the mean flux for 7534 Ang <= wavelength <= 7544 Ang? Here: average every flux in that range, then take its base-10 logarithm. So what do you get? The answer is -0.176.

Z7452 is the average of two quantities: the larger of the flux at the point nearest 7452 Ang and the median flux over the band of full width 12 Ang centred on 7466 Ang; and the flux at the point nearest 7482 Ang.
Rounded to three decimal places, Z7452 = 0.669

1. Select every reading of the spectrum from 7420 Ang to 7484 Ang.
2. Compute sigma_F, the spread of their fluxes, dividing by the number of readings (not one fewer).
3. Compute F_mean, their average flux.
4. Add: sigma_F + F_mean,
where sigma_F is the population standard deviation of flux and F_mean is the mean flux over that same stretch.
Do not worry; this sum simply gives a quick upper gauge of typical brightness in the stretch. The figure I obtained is 0.667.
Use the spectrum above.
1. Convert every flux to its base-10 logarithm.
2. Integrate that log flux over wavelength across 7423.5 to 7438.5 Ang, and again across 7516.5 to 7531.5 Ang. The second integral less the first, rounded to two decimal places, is 0.04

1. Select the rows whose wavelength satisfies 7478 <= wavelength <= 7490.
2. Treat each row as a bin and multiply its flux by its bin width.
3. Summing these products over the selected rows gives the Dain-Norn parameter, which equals 8.04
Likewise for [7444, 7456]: 7.96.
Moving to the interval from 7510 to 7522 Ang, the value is 7.94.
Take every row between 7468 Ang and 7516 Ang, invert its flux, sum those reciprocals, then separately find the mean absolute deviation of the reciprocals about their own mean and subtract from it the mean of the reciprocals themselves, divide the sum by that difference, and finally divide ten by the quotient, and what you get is -0.6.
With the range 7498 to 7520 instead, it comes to -1.4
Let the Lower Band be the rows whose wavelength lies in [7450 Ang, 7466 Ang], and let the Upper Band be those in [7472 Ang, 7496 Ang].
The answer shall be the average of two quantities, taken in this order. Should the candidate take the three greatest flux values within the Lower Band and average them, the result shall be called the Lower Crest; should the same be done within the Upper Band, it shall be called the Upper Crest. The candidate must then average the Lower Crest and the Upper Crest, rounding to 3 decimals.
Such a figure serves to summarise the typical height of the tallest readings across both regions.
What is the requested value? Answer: 0.669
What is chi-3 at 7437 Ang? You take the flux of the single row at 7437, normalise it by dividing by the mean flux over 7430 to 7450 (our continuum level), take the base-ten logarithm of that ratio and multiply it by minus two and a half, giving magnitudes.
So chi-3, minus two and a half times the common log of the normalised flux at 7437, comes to 0.0005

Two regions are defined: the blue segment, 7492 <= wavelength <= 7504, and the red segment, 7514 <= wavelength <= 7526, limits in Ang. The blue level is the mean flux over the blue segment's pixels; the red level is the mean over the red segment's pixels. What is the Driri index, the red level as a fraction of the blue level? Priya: 0.99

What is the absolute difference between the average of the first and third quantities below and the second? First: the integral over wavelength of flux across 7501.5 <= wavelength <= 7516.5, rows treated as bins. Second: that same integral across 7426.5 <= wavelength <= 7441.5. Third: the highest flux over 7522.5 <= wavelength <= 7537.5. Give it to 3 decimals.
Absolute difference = 4.624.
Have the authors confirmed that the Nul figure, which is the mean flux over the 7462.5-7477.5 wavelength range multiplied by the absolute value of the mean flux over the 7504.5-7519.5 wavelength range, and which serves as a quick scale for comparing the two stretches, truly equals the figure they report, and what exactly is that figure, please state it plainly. 0.441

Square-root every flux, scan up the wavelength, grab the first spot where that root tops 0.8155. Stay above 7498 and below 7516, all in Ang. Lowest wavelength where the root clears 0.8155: 7500 Ang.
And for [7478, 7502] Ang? 7479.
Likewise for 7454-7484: 7458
